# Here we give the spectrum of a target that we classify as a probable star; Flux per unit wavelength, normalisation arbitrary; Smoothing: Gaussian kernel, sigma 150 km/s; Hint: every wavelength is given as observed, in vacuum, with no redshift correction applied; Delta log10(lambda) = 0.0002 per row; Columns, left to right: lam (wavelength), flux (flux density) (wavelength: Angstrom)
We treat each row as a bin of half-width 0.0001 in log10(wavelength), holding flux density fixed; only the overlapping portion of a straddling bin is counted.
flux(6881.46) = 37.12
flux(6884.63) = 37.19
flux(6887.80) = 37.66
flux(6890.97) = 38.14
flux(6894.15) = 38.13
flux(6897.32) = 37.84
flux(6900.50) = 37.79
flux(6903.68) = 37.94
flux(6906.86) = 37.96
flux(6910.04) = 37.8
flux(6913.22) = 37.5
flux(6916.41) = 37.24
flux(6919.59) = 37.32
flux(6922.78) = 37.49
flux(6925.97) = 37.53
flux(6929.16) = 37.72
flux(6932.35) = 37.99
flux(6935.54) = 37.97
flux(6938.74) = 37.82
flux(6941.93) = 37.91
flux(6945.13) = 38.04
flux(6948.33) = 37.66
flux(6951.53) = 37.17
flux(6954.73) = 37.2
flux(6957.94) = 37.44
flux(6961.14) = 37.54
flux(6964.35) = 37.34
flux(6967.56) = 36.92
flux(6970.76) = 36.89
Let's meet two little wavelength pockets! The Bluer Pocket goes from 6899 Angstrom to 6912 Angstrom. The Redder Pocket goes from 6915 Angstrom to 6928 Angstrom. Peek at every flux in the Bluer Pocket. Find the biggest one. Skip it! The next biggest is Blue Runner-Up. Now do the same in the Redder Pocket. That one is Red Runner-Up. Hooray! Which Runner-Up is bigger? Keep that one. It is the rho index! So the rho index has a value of 37.9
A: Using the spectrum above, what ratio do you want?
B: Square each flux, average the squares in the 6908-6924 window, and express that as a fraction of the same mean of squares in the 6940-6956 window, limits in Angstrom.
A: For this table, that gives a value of 0.99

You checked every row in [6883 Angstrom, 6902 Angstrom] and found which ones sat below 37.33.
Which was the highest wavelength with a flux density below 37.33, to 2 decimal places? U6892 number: 6884.63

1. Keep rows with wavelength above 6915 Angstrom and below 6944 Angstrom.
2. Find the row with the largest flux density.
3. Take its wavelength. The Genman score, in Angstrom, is 6932.35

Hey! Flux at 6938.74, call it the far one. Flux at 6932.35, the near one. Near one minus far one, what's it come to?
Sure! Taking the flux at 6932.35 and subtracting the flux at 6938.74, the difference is 0.2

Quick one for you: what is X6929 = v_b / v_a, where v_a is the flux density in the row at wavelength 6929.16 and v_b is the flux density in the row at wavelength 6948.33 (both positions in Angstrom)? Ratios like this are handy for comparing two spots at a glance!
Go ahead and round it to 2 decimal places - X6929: 1.00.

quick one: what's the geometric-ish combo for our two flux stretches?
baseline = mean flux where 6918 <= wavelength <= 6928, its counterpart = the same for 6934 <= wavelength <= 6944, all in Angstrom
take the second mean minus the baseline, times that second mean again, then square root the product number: 4.1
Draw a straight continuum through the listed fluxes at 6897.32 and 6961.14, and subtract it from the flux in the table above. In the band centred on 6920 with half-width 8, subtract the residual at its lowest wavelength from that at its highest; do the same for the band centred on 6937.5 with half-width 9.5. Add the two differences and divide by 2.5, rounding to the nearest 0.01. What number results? 0.19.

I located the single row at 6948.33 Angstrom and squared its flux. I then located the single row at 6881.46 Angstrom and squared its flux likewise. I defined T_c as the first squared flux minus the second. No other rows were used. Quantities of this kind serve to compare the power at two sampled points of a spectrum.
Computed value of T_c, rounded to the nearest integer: 40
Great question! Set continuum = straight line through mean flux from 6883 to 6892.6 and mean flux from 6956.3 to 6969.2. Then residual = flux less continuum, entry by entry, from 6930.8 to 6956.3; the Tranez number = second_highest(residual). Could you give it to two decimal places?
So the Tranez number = 0.54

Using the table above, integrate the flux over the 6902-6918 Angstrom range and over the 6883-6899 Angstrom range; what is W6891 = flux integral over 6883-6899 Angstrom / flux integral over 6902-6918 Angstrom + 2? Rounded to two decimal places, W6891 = 3.00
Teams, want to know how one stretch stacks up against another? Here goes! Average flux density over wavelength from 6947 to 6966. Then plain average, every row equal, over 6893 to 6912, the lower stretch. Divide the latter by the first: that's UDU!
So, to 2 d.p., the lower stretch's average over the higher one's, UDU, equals 1.01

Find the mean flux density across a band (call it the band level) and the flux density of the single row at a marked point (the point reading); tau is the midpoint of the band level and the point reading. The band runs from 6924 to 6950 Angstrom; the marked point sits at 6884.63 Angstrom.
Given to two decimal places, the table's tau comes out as 37.51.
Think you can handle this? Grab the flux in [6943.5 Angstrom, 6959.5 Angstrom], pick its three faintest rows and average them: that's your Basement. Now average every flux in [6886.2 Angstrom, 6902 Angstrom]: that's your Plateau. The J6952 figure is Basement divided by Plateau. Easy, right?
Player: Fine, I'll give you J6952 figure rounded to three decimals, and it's 0.983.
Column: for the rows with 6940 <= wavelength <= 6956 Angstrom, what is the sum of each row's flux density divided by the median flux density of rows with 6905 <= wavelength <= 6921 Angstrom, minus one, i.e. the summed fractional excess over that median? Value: 0.013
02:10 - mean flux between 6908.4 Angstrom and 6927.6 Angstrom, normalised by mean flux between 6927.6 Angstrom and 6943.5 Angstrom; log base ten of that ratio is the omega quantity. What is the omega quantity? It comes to -0.005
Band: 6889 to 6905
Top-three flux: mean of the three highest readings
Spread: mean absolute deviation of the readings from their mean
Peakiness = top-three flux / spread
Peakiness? 285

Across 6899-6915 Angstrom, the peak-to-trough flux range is 0.46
